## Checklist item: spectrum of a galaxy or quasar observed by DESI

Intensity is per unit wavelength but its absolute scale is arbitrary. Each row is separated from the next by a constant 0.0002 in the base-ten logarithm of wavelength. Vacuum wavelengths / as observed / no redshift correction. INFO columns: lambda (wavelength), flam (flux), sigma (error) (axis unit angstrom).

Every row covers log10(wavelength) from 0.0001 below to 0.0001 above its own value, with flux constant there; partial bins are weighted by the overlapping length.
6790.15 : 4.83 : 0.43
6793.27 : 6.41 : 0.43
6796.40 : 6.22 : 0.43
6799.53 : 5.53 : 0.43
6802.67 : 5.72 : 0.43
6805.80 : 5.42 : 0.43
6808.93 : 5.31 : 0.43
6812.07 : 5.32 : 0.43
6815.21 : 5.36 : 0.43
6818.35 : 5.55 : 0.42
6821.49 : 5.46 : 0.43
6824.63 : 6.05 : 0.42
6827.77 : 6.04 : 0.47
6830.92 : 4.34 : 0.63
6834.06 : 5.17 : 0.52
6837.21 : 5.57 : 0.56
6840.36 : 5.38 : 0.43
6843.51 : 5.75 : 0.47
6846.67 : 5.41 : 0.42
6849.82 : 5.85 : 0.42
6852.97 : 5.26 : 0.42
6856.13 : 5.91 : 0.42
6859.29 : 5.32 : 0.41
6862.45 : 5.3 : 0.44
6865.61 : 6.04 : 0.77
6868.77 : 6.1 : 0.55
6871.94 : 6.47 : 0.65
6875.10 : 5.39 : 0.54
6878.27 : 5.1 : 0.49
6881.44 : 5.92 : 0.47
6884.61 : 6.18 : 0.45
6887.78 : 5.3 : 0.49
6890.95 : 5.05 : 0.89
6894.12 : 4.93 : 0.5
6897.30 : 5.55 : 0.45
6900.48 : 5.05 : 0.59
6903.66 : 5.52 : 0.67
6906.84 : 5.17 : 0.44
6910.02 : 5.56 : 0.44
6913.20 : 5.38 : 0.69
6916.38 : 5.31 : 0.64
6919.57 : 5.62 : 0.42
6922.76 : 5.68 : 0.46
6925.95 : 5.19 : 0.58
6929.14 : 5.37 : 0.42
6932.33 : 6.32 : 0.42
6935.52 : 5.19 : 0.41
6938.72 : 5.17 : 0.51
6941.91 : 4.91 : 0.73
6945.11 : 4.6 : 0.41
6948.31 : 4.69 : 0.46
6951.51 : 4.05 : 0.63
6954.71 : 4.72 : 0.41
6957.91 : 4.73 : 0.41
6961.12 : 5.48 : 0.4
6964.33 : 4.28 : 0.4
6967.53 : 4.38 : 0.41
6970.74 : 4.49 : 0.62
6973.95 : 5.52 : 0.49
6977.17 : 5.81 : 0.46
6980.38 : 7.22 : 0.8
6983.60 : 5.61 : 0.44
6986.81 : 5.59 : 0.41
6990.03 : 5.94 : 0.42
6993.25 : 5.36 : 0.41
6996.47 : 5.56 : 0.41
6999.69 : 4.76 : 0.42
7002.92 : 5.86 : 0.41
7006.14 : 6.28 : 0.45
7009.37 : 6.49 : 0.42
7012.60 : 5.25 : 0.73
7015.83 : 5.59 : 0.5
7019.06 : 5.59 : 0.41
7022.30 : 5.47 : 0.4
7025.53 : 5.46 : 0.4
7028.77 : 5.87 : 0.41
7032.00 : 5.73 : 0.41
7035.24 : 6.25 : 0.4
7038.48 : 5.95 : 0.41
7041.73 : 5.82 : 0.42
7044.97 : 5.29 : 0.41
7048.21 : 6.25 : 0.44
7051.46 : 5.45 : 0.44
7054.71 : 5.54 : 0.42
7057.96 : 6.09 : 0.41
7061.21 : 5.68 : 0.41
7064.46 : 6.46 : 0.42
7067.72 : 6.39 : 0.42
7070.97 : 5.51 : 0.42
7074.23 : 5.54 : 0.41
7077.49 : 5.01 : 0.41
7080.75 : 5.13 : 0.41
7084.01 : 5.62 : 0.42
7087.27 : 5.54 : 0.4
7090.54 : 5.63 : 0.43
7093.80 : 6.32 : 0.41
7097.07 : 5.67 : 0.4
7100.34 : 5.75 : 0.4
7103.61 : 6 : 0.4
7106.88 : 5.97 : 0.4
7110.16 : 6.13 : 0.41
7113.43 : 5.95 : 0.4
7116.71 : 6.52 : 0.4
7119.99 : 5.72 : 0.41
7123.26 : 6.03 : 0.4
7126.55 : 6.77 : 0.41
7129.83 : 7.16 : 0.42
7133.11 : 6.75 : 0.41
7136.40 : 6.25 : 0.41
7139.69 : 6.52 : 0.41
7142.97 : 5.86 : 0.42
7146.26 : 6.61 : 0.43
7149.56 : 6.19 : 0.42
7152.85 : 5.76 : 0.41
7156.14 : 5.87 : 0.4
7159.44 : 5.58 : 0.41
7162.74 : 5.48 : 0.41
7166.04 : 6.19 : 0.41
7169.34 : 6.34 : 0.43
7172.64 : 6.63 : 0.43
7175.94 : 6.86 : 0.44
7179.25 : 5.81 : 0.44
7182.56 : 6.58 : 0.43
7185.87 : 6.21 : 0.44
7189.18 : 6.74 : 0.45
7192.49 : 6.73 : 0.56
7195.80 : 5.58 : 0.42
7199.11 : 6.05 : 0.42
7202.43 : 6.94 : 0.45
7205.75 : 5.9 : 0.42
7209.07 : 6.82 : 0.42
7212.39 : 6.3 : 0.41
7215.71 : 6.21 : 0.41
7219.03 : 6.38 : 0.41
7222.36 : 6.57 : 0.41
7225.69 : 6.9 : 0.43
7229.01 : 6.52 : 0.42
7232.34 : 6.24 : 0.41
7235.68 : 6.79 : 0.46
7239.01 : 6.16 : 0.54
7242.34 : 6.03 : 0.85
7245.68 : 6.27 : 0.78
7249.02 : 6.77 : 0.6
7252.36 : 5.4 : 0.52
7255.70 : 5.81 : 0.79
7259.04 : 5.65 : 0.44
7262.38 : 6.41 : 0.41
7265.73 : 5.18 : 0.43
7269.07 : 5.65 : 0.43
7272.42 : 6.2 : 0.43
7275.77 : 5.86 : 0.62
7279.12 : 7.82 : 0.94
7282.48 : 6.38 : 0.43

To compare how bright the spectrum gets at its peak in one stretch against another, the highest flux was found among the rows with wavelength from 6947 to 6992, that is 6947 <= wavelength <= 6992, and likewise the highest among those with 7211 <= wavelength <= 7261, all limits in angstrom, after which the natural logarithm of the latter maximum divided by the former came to -0.05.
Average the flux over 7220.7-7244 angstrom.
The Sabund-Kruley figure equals 6.46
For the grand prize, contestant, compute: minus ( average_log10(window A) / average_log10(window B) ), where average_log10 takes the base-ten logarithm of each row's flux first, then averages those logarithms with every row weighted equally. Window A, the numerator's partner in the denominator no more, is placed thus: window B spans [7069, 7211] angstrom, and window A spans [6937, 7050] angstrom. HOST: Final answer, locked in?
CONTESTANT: -0.93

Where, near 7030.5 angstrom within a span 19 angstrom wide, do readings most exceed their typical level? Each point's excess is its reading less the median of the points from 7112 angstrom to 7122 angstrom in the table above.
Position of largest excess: 7035.24 angstrom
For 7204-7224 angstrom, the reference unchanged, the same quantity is 7209.07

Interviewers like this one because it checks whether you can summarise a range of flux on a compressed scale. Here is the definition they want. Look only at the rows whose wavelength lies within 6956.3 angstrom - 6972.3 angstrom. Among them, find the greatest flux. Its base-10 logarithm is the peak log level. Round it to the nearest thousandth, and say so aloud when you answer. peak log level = 0.739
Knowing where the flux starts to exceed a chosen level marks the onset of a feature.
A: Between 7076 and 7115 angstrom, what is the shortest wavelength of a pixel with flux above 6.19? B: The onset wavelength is 7093.80 angstrom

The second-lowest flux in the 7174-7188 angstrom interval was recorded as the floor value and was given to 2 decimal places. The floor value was 6.21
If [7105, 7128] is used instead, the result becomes 5.95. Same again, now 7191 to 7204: 6.05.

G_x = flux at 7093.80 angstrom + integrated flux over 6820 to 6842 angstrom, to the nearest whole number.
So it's 126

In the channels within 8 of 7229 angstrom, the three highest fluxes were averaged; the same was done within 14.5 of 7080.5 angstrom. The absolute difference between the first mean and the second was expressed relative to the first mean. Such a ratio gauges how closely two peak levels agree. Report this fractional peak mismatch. 0.095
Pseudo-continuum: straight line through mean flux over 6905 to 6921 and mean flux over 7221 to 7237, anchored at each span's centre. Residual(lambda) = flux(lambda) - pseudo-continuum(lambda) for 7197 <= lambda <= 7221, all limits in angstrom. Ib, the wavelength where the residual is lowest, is 7205.75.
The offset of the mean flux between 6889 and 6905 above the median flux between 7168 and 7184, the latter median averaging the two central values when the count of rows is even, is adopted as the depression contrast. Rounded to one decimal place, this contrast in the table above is -1.4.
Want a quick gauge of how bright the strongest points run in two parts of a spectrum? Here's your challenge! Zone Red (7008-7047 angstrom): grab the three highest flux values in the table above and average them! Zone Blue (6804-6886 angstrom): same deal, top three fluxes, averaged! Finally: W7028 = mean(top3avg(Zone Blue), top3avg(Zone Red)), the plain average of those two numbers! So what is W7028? 6.24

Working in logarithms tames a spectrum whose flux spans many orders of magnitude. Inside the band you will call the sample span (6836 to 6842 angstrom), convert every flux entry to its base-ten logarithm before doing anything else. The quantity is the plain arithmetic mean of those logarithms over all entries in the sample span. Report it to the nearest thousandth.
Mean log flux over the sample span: 0.738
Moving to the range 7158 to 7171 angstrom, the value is 0.770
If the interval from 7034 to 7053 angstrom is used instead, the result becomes 0.765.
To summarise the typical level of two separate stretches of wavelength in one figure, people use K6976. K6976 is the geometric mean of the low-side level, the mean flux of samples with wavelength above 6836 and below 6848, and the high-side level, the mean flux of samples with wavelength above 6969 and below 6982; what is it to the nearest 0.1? 5.6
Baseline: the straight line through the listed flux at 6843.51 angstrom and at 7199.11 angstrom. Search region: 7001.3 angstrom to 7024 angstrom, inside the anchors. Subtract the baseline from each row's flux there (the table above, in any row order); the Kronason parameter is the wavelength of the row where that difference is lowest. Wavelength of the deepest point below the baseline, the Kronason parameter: 7012.60 angstrom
